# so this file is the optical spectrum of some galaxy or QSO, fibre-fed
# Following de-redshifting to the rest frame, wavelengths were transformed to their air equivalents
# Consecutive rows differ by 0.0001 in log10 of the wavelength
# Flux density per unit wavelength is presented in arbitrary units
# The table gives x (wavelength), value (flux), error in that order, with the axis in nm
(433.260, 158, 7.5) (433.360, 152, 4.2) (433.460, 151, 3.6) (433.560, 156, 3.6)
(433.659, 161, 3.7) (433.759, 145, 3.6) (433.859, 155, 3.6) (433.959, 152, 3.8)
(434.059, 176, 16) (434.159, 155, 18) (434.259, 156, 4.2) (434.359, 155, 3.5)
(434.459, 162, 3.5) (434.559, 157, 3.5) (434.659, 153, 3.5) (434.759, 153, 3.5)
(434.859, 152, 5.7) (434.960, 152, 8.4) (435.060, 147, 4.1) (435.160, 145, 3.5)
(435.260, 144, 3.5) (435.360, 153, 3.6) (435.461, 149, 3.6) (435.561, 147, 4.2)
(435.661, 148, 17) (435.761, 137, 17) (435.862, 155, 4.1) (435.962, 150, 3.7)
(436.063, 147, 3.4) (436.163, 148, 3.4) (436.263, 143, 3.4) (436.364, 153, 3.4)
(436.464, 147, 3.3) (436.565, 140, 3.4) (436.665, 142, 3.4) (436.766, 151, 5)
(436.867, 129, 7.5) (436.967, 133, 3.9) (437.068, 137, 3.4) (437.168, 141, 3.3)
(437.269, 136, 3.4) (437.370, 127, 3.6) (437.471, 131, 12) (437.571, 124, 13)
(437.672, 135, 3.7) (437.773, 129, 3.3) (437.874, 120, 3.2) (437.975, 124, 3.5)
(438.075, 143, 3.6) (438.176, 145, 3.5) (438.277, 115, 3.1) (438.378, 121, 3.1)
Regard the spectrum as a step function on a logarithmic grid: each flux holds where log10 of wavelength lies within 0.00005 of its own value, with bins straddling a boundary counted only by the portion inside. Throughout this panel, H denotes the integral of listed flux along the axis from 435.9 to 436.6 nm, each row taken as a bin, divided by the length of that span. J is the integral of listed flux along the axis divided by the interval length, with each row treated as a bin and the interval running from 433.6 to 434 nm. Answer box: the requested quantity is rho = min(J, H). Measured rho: 147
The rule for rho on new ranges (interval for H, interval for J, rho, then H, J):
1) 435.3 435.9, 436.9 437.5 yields 134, 148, 134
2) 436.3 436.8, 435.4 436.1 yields 146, 146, 148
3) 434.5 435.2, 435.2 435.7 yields 148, 151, 148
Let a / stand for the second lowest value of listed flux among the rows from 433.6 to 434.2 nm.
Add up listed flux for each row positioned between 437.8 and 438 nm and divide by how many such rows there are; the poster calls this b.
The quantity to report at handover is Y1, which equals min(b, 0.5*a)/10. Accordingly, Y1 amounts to 7.6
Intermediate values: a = 152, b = 122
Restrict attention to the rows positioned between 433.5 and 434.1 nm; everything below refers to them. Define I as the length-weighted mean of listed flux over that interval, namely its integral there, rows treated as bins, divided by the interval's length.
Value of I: 157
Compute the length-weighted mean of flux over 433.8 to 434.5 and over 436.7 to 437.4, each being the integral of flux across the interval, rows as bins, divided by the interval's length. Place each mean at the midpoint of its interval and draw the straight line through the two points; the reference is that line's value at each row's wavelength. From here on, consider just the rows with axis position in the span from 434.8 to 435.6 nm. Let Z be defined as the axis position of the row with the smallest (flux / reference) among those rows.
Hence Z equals 435.260 nm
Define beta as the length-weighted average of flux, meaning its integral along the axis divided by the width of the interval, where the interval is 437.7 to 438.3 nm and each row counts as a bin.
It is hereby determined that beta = 130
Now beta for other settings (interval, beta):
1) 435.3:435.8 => 147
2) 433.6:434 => 154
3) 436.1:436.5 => 148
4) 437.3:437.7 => 129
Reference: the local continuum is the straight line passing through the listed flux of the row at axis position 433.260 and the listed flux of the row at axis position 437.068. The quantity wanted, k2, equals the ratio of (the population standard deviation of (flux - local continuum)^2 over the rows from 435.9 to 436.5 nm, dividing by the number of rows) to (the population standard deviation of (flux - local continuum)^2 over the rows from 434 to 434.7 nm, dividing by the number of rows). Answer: 0.3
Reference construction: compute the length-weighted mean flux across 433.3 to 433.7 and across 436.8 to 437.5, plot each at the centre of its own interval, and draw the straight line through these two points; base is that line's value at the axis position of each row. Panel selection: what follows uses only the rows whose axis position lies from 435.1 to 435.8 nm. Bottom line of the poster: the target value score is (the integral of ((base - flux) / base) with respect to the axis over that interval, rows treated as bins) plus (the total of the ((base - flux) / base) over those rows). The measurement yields -0.13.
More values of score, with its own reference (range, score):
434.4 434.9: -0.26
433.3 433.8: 0.06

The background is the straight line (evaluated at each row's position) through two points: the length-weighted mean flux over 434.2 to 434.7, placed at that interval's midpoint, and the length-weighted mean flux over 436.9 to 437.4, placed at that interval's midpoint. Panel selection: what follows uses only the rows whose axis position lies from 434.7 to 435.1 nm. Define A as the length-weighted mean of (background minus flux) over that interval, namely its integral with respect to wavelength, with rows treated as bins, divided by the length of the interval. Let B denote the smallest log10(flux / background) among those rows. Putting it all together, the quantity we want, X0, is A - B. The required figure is 1.9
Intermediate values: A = 1.9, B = -0.014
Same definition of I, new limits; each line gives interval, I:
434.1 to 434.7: 157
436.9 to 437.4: 135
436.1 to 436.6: 147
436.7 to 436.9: 140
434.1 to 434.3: 156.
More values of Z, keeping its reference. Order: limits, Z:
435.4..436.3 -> 435.761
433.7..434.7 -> 433.759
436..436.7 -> 436.565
